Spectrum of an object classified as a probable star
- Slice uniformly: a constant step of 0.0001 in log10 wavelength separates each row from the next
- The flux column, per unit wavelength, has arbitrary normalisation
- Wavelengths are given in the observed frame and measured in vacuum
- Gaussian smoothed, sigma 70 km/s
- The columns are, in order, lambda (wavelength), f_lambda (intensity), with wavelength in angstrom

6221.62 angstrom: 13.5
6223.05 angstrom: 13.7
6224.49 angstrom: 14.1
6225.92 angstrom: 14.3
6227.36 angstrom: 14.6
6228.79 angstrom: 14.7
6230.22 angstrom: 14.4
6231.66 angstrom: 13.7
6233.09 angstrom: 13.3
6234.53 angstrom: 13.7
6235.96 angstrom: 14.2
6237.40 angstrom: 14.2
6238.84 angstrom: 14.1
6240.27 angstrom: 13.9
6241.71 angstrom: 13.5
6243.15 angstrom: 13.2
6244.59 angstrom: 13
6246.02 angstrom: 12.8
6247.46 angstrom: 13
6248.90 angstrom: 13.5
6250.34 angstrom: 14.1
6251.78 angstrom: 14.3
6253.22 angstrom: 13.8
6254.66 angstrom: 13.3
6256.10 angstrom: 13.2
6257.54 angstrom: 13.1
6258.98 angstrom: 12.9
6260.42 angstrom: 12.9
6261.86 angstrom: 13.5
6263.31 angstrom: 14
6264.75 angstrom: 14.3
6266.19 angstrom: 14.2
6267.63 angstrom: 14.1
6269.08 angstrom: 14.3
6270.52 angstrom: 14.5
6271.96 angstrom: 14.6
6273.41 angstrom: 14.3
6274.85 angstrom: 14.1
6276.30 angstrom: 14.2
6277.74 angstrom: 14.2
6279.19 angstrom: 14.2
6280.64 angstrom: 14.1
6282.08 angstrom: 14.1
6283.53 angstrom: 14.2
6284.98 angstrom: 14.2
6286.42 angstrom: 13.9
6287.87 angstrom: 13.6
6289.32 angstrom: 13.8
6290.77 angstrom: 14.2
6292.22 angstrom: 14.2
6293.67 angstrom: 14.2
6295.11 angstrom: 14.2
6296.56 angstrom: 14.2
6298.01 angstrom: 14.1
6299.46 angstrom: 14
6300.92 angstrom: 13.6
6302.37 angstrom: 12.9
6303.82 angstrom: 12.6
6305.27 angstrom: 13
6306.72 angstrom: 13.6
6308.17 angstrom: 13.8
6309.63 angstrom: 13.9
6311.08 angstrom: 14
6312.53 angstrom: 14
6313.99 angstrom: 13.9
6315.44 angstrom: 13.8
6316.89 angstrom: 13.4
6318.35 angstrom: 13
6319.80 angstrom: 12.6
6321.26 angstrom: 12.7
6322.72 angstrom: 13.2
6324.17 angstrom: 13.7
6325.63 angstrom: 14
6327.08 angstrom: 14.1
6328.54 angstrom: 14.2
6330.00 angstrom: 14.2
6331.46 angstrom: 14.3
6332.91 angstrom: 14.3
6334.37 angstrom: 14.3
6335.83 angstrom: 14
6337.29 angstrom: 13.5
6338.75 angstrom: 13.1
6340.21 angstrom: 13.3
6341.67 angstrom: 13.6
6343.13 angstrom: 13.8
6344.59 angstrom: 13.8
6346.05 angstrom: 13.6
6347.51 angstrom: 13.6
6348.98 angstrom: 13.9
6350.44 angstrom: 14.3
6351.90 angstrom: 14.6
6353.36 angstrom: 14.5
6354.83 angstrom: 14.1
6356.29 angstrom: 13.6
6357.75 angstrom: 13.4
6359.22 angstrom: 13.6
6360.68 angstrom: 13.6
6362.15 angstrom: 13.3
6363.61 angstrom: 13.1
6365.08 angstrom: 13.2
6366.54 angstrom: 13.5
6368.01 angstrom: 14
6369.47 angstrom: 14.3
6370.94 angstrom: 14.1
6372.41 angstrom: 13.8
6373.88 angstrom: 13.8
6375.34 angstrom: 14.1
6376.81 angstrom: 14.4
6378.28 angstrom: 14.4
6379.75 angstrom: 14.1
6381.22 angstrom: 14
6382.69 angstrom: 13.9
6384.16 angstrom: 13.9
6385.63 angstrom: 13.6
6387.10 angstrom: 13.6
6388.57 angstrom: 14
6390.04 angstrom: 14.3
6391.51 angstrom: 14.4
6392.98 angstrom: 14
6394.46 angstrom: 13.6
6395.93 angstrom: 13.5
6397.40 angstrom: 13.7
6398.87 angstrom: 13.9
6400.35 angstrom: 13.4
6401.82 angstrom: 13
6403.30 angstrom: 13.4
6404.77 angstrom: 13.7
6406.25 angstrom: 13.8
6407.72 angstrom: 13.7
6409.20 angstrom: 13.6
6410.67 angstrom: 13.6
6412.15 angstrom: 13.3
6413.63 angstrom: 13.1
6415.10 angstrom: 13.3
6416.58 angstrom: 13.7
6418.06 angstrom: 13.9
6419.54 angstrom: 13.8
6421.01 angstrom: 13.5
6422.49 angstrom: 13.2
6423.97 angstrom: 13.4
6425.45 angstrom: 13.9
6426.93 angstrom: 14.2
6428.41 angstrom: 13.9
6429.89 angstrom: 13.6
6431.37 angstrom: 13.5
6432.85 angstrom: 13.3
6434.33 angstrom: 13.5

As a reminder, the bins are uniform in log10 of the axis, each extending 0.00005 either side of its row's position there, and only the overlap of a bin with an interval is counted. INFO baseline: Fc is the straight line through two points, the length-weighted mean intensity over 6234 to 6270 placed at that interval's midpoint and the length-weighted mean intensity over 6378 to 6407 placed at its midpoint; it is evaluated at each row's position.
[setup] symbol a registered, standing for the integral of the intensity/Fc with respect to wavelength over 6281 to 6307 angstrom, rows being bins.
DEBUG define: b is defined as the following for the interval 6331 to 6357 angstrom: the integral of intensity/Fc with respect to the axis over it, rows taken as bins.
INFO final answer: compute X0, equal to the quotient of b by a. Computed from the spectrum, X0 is 1.00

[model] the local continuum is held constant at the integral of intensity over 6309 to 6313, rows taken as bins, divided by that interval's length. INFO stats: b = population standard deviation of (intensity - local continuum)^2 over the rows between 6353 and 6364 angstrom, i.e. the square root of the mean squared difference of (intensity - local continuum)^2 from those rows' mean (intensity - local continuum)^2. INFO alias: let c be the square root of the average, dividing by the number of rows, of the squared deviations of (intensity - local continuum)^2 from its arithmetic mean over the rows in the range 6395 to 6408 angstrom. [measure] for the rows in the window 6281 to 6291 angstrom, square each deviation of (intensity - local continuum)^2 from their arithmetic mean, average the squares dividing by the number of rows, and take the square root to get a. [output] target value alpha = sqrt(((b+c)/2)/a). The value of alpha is 2.4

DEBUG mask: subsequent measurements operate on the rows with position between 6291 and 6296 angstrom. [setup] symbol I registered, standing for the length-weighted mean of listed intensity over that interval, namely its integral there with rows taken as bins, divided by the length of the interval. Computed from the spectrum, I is 14.2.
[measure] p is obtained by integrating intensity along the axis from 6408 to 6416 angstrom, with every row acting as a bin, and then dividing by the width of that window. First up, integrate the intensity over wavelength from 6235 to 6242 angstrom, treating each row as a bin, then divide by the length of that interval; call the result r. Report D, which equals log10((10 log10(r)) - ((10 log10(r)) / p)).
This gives 1.026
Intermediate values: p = 13.4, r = 14.0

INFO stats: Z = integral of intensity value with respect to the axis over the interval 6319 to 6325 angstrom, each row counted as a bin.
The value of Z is 78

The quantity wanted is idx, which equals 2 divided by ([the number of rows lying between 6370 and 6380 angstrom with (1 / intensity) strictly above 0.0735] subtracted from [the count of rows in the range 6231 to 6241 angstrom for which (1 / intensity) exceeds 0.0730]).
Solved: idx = 2.0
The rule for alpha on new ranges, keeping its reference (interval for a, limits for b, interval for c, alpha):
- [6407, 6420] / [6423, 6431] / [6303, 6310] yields 1.3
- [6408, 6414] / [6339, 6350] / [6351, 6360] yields 0.7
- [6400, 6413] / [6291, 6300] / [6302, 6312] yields 1.1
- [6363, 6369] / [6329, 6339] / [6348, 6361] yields 0.8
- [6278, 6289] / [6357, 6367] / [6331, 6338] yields 1.8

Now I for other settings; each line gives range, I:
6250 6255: 13.9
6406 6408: 13.8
